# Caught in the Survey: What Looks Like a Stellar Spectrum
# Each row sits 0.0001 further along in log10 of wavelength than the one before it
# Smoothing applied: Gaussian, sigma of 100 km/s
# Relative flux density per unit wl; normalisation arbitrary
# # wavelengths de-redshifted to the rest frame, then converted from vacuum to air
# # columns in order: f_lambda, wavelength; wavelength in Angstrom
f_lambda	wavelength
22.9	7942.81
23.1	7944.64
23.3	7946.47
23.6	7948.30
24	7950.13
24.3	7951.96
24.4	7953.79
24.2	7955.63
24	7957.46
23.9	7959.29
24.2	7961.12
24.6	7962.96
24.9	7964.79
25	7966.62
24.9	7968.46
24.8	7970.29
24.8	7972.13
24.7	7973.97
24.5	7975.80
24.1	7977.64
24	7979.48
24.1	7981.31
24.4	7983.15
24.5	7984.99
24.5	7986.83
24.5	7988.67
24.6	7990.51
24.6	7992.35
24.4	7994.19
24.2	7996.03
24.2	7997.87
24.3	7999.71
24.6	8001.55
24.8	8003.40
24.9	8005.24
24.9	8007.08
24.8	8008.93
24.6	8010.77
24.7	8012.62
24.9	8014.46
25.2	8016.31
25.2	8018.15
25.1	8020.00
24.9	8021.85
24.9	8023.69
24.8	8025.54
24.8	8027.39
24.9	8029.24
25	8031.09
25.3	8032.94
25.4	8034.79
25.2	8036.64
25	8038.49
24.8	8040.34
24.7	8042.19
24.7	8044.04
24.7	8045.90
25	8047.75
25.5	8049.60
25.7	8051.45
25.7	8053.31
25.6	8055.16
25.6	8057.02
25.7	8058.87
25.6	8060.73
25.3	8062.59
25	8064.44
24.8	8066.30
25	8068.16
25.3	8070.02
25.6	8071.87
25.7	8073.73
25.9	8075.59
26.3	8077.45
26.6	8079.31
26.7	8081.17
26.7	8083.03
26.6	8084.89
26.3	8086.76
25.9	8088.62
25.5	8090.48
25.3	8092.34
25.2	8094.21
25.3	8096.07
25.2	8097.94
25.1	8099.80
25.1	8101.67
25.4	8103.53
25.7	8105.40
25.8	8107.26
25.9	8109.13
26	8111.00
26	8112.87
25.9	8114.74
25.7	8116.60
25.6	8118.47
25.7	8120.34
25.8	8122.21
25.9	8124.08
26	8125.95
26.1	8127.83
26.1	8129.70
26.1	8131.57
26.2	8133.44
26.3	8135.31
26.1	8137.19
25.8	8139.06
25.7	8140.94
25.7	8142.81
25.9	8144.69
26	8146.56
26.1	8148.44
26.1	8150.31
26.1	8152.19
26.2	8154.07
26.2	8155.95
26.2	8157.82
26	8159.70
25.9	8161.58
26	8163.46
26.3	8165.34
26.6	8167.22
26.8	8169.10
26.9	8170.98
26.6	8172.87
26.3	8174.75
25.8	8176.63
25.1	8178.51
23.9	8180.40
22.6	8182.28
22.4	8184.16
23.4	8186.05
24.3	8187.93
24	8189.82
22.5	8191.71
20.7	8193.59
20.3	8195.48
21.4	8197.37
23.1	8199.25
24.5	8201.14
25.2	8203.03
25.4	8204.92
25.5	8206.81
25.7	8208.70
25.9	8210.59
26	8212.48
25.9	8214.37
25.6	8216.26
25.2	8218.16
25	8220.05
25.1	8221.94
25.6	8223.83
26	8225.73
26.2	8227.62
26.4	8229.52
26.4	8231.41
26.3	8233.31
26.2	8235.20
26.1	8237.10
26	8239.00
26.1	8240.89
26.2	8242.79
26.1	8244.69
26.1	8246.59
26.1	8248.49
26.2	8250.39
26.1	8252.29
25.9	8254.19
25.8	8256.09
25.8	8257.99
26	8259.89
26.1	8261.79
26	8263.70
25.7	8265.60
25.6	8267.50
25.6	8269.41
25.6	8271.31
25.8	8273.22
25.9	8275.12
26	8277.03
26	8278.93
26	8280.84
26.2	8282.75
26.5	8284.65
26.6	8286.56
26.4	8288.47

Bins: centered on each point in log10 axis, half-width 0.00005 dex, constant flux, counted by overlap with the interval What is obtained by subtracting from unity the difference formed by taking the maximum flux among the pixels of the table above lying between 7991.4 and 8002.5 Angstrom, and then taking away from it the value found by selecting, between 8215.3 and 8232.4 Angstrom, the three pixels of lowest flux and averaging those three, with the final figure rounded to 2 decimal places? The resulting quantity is 1.50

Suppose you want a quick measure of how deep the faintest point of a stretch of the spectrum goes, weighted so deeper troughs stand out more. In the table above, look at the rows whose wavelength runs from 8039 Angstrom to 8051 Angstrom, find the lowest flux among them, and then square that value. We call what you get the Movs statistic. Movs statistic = 610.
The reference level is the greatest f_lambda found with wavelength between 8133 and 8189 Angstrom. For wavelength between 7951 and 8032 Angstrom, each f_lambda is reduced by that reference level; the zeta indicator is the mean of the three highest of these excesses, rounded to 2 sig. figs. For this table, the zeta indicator -1.7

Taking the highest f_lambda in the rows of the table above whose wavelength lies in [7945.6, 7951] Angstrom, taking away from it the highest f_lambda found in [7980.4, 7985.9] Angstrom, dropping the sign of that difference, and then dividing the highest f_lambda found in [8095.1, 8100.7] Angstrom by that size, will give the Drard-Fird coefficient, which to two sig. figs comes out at 51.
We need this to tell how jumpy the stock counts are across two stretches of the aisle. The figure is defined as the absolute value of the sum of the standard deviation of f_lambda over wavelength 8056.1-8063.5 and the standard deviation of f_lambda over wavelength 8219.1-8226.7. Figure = 0.6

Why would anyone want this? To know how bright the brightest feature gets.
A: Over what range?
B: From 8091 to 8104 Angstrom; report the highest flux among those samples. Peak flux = 25.4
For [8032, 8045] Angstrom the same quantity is 25.4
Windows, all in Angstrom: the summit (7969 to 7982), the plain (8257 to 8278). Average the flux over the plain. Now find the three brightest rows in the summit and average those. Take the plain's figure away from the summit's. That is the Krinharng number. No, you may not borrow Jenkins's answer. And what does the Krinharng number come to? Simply -1.1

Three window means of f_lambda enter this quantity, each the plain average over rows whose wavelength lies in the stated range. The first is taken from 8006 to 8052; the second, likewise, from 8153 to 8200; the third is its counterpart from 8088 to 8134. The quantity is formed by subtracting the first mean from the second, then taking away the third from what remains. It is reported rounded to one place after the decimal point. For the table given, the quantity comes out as -26.1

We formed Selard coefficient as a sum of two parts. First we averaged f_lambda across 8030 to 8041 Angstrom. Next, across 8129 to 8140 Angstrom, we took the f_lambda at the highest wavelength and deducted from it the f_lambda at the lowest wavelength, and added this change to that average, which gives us 24.8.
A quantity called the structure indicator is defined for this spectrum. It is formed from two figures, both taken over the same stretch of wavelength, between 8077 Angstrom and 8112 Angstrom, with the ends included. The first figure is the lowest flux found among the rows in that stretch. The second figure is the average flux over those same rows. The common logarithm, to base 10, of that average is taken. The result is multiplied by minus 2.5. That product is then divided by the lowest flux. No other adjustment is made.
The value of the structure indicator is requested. -0.141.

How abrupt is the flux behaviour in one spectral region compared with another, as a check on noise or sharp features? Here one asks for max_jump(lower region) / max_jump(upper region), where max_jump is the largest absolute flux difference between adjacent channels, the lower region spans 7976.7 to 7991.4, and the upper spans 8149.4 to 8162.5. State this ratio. 1.50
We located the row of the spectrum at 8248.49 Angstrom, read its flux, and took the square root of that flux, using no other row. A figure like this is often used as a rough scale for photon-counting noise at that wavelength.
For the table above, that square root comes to 5.11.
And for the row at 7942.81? 4.79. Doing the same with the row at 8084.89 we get 5.16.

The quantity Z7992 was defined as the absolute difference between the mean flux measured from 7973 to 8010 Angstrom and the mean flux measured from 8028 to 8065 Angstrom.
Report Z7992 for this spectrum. 0.74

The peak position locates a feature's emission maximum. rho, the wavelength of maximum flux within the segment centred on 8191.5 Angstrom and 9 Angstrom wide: 8187.93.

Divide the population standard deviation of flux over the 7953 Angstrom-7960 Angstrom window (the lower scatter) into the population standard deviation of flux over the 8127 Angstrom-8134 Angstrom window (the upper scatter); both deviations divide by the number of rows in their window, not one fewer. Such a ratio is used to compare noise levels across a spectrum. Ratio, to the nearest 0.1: 0.2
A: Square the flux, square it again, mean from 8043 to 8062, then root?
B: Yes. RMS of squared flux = 645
